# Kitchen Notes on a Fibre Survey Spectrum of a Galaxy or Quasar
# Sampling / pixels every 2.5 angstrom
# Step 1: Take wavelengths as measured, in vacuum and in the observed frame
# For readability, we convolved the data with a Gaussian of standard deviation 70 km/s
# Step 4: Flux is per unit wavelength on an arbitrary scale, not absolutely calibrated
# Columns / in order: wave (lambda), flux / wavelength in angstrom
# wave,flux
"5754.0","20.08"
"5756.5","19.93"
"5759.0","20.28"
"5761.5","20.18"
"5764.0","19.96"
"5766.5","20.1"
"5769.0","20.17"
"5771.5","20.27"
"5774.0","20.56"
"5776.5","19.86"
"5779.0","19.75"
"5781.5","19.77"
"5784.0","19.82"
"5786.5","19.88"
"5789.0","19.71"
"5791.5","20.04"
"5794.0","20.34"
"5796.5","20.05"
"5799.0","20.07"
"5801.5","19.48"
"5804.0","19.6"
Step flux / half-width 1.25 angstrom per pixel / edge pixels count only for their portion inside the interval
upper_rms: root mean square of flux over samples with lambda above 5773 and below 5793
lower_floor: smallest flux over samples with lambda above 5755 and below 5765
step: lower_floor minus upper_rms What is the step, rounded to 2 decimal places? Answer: 0.00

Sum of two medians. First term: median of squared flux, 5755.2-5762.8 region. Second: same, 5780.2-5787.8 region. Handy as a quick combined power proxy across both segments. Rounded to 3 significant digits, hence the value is 800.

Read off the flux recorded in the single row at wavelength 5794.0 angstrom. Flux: 20.34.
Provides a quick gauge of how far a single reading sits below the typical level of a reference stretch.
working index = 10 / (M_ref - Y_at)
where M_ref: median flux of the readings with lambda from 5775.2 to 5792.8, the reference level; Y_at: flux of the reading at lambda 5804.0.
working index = 45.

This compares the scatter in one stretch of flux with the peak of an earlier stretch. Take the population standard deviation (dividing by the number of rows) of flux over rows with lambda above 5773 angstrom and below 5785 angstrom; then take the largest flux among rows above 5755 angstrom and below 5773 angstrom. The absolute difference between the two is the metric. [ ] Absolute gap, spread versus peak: 20.0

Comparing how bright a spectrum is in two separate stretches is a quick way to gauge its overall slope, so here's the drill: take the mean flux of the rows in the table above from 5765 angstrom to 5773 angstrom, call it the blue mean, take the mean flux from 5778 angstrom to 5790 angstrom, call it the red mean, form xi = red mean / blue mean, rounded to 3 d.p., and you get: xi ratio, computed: 0.980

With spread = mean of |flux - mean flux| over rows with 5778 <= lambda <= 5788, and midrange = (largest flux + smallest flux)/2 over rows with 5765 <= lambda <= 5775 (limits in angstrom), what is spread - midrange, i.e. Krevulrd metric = -20.3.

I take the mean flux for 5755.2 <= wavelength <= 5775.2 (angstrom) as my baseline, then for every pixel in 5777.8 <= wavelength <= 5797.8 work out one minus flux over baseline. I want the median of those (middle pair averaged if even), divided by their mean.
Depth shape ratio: 1.3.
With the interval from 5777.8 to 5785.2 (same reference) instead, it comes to 1.0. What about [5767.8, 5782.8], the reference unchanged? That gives 1.4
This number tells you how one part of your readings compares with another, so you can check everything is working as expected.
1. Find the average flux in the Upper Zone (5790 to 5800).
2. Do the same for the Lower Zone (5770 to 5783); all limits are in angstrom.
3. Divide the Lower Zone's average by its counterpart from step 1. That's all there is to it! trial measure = 1.00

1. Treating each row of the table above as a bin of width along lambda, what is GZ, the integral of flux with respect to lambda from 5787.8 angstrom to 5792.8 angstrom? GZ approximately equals 99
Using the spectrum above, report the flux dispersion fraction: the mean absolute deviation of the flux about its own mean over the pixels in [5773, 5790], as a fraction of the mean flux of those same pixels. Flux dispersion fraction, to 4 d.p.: 0.0094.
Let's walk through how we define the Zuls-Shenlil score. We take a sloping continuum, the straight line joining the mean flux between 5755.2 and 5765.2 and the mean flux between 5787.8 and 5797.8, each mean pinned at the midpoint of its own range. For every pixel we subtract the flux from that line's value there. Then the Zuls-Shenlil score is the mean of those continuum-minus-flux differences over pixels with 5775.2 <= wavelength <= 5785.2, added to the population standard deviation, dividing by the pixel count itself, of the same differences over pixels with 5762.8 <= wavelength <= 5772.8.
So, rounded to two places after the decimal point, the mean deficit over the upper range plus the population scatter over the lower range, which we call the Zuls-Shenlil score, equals 0.37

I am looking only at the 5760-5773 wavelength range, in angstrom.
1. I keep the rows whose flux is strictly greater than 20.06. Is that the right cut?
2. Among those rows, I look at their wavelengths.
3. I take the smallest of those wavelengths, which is 5761.5 angstrom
